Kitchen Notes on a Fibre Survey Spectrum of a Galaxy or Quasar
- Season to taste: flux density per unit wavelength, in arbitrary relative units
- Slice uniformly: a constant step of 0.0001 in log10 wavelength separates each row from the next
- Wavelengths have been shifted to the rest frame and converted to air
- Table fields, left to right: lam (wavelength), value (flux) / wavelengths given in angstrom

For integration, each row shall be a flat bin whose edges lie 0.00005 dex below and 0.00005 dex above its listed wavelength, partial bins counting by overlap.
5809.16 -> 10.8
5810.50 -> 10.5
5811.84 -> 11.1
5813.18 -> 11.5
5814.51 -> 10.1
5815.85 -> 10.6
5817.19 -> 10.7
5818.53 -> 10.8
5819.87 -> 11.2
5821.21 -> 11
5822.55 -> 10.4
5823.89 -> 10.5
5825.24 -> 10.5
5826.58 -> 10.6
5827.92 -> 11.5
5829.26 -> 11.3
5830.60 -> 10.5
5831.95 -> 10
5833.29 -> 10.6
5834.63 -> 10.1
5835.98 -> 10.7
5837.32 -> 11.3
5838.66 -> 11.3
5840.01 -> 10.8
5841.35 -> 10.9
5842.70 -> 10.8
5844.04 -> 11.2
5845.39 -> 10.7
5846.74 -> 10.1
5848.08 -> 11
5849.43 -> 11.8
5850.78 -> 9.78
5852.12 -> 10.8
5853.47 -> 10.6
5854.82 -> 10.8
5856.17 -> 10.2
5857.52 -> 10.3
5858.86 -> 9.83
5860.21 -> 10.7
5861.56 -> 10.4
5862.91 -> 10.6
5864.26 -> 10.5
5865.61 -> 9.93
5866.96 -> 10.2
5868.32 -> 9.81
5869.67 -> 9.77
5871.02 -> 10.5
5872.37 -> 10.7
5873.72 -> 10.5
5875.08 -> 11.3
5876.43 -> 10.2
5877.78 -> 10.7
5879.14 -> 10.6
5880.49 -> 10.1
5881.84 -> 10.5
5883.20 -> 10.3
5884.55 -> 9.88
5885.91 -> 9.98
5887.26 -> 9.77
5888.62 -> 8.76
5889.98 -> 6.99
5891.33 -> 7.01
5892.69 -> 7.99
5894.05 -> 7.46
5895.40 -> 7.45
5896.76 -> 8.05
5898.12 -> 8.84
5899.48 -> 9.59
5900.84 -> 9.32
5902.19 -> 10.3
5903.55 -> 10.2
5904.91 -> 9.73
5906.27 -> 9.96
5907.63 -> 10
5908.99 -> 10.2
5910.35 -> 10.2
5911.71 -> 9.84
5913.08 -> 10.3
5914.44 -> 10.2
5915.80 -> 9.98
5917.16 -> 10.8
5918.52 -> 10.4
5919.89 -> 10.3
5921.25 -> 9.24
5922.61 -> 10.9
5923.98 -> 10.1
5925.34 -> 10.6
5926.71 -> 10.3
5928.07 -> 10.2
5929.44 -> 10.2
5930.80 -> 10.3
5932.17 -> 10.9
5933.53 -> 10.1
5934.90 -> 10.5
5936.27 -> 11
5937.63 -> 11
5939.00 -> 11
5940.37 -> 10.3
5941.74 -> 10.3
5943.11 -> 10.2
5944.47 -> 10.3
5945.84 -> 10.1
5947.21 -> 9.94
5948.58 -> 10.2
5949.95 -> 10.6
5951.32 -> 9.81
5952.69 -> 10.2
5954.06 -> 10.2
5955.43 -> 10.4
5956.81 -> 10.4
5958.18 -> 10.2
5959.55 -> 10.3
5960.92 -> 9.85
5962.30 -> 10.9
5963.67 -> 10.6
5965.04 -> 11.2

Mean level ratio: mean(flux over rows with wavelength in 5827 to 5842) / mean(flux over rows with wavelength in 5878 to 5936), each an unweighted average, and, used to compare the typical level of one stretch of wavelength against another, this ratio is 1.11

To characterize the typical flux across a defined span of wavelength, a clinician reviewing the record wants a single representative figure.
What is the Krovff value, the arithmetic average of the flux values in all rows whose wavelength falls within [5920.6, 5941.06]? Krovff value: 10.4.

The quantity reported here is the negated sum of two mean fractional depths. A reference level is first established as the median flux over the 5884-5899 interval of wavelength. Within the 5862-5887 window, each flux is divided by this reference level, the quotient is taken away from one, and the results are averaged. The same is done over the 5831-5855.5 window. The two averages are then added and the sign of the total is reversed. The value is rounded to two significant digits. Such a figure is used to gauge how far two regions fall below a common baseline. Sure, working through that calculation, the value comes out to 0.62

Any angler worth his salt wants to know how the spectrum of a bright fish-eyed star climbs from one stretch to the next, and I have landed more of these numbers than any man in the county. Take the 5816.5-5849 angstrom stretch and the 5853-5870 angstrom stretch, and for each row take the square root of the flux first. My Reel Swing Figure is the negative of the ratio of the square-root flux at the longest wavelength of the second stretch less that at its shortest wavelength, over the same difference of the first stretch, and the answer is 2.9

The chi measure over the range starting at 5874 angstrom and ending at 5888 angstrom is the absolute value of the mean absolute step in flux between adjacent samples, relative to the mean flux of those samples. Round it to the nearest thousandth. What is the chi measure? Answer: 0.038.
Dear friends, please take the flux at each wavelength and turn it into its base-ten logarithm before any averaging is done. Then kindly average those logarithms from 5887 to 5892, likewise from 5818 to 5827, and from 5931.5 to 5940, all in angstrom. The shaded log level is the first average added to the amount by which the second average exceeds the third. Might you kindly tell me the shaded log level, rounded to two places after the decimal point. 0.90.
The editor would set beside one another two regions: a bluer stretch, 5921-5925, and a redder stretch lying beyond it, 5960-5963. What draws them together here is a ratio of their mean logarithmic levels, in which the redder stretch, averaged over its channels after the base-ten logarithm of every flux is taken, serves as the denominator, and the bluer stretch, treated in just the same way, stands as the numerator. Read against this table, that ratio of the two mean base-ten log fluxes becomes 0.99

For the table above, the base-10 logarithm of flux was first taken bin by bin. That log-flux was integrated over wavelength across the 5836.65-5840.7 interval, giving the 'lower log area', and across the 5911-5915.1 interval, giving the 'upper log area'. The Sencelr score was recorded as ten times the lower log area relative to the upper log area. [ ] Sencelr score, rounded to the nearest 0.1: 10.3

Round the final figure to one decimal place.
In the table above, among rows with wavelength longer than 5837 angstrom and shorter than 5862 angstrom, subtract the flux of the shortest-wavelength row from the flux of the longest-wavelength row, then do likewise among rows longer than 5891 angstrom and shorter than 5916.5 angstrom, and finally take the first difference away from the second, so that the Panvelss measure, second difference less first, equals 3.9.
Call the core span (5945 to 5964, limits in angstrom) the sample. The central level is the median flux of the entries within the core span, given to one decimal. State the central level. 10.2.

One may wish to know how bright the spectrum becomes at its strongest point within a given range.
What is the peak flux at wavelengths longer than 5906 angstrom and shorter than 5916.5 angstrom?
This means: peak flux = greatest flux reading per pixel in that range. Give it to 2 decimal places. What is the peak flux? 10.30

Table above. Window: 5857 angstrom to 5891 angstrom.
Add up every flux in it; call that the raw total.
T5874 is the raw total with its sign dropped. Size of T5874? 253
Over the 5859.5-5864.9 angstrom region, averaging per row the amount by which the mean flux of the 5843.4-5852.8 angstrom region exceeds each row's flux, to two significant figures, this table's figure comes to 0.22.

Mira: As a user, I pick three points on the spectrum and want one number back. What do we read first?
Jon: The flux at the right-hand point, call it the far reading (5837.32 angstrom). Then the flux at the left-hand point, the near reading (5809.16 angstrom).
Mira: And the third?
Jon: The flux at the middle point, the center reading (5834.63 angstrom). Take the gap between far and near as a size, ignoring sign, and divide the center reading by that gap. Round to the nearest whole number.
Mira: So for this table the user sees 20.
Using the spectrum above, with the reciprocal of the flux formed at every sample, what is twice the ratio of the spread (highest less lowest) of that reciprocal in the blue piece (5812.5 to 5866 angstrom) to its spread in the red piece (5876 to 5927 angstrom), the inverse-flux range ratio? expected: 0.7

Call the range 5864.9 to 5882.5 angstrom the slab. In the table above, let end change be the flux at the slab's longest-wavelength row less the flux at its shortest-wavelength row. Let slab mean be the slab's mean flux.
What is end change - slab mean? -9.8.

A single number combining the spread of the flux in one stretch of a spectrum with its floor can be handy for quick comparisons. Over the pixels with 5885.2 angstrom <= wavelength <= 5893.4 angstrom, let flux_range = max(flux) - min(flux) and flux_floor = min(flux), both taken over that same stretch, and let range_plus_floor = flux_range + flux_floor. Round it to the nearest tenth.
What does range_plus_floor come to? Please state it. 10.0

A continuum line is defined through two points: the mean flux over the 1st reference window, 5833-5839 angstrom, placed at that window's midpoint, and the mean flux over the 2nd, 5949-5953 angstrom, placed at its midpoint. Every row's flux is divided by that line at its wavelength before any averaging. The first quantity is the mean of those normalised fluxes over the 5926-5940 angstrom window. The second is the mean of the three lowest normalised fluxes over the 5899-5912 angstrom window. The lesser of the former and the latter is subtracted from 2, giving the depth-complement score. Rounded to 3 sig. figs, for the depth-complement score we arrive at 1.09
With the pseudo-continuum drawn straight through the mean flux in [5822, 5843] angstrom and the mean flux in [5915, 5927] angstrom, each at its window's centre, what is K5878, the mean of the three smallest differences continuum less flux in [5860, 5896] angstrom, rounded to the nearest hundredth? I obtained -0.38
